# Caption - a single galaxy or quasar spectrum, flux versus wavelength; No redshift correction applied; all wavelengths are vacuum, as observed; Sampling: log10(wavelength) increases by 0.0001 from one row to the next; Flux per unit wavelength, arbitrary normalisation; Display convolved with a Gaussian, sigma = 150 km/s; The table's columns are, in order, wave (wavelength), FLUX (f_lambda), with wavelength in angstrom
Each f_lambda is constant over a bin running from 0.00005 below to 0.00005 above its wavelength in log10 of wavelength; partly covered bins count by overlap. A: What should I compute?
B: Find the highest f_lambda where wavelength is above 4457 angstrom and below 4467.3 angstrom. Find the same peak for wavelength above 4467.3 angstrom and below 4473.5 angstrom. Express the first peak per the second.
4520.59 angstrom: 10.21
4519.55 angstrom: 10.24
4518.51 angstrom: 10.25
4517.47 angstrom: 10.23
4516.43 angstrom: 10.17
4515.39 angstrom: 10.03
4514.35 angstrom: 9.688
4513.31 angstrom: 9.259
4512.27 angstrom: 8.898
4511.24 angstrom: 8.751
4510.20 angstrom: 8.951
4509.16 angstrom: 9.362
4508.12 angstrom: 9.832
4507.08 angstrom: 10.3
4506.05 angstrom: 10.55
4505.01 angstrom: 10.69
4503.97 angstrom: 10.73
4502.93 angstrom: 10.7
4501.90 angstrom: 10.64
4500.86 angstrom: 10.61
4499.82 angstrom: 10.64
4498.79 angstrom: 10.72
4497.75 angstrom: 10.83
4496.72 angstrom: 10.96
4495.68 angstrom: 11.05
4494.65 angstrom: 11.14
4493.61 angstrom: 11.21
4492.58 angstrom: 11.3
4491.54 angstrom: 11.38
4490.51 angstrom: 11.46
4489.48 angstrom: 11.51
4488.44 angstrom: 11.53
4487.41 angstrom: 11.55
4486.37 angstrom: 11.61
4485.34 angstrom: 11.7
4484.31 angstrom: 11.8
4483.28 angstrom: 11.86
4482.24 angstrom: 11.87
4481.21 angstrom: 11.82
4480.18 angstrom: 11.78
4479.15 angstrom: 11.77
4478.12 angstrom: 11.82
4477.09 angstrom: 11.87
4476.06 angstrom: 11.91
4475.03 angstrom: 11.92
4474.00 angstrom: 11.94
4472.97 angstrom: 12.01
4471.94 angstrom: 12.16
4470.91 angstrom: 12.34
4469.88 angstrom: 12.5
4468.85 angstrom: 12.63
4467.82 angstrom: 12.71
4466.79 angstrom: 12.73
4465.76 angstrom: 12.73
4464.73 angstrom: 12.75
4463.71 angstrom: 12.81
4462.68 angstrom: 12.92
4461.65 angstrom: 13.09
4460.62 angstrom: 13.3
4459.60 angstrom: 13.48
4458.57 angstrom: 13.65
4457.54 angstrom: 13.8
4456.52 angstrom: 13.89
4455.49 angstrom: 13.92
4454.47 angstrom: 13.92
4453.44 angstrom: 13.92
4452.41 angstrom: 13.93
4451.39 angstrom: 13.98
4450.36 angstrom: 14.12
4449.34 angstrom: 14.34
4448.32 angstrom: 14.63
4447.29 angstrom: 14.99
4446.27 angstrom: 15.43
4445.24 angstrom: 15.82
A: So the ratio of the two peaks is 1.09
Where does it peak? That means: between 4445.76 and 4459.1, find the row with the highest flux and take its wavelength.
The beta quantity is 4446.27 angstrom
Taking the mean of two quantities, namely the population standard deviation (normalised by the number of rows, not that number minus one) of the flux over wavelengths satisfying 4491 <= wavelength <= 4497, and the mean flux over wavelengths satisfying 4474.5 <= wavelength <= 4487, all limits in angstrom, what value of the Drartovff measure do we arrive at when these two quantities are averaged 6.0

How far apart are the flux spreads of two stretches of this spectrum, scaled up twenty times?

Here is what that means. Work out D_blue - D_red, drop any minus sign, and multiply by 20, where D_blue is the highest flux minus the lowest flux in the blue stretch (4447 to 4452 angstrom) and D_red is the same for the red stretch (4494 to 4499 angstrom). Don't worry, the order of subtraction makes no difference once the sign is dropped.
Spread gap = 12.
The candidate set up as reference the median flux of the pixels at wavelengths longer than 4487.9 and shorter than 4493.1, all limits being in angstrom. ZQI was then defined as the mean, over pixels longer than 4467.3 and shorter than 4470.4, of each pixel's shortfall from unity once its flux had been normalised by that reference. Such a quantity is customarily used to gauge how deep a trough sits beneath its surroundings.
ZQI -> -0.10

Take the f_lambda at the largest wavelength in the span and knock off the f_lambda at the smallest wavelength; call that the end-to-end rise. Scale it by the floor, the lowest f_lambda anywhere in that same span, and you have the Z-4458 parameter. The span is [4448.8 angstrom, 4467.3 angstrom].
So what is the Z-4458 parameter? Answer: -0.13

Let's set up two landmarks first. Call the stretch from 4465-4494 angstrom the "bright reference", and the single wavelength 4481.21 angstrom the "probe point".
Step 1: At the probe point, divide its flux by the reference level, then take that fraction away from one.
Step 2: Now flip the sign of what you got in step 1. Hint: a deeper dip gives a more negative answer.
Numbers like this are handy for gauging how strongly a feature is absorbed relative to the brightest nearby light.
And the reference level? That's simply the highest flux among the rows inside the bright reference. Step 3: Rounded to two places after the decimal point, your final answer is -0.07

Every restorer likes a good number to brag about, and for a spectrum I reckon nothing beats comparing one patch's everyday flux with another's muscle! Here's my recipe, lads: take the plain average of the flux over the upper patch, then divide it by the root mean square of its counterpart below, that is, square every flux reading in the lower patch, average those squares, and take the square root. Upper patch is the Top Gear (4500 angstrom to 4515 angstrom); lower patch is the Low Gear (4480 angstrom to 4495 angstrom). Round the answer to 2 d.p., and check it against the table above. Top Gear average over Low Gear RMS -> 0.86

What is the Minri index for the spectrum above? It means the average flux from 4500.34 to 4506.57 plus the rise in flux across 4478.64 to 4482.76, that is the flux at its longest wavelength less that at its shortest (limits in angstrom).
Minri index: 10.8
